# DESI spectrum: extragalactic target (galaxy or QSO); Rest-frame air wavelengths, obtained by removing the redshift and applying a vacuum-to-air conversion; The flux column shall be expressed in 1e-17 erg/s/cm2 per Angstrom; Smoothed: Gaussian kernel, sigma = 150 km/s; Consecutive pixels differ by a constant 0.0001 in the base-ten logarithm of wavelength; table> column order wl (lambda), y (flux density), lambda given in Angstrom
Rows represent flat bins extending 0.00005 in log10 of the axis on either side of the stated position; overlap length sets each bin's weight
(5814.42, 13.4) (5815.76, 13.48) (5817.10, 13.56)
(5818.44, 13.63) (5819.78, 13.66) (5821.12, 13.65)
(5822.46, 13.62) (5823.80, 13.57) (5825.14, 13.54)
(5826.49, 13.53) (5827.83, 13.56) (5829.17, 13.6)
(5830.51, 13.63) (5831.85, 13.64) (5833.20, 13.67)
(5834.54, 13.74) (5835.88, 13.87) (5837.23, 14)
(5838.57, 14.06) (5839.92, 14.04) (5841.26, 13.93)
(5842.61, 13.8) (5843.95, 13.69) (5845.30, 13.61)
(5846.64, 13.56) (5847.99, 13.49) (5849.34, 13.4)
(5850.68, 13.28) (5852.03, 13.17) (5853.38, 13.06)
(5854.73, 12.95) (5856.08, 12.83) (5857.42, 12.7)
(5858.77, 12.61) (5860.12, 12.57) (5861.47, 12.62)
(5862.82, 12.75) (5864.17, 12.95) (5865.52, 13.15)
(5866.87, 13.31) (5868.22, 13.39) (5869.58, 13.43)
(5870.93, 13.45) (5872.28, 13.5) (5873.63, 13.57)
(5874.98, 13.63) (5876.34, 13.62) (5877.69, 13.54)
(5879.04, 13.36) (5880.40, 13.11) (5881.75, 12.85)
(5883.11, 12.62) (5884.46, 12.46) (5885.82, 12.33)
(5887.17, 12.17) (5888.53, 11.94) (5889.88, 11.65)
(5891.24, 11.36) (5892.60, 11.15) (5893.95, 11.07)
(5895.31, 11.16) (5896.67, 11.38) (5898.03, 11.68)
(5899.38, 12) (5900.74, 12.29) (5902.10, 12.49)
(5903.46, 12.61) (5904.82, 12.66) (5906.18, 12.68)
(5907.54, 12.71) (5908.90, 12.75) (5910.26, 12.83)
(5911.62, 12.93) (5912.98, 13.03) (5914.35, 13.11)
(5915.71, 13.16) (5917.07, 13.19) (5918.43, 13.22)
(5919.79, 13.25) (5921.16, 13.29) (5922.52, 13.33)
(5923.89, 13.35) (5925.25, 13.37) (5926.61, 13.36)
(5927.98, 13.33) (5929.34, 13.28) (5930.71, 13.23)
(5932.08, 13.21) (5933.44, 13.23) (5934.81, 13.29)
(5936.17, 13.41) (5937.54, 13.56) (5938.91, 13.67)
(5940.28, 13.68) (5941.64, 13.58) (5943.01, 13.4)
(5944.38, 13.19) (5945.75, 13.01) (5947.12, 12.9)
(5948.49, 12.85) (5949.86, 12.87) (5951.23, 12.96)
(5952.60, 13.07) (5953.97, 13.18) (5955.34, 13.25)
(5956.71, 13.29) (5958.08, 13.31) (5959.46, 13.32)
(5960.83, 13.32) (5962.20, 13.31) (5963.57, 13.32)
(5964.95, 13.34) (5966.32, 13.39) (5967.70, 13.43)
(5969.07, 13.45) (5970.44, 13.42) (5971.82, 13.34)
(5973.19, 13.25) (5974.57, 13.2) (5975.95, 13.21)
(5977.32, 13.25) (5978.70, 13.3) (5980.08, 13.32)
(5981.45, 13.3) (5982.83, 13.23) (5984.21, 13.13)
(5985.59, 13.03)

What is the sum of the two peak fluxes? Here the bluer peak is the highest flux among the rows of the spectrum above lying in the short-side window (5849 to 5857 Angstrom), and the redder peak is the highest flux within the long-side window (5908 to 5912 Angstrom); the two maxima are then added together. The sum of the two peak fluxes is 26.3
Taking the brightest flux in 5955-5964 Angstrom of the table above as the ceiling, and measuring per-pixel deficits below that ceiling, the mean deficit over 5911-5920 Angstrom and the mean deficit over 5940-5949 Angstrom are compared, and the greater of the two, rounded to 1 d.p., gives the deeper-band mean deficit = 0.2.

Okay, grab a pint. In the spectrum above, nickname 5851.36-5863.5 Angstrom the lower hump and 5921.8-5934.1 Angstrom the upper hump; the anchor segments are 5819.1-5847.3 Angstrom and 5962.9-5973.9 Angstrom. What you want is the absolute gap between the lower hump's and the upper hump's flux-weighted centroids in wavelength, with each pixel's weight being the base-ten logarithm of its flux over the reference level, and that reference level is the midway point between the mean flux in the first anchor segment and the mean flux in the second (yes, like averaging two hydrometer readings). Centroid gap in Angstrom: 70.5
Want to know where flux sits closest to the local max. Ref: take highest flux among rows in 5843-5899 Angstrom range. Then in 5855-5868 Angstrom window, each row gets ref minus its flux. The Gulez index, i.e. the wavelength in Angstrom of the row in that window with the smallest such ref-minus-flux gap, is 5866.87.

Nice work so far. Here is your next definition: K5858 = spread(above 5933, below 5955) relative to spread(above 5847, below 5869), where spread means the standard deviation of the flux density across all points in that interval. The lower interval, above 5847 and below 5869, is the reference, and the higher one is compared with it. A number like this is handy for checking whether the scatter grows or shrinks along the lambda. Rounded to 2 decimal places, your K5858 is 0.92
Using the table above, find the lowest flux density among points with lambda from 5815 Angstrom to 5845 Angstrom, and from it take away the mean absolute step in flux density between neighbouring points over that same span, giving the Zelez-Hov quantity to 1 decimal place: 13.4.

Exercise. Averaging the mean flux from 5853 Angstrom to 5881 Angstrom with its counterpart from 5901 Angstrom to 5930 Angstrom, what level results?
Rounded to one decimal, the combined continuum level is 13.1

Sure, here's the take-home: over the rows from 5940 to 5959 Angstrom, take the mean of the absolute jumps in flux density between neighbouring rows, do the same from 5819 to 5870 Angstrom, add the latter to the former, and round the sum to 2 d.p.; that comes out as 0.18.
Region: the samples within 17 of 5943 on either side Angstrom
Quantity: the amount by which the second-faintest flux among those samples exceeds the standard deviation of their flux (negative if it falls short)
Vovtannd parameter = 12.6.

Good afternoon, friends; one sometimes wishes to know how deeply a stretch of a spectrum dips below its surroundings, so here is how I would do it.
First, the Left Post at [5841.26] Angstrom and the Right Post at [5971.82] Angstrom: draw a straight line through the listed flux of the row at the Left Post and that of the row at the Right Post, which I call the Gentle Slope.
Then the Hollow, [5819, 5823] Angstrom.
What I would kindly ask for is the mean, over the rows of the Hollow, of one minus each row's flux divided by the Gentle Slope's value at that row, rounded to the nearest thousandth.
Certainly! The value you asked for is 0.027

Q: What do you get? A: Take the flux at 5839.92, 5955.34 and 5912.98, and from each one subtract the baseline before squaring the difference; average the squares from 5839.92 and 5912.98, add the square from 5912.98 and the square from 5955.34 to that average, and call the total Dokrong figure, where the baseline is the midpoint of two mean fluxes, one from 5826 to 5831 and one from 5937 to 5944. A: 0.67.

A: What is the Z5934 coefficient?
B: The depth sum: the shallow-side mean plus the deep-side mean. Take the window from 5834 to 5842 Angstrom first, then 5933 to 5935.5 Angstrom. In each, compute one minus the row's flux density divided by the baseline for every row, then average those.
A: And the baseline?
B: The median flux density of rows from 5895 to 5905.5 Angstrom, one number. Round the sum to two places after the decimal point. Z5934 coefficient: -0.24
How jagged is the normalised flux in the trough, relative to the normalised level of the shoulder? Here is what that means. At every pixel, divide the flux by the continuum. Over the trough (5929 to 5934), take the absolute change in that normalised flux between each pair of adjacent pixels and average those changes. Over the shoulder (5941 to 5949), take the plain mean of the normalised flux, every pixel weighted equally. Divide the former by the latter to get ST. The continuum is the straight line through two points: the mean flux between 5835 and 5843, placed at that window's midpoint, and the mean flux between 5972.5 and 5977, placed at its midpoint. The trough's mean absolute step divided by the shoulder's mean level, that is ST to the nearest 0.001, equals 0.002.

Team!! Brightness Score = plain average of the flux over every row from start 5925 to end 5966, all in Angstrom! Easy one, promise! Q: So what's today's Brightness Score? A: 13.3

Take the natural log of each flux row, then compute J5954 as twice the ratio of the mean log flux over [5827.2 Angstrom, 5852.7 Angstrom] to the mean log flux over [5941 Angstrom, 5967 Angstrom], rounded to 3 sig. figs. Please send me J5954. 2.03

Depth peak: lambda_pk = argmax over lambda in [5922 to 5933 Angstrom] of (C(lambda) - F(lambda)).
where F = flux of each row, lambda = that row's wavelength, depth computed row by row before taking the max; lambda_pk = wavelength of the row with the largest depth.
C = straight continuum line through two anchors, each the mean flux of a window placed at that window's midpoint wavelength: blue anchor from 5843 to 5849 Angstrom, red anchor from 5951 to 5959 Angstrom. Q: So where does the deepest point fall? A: 5932.08 Angstrom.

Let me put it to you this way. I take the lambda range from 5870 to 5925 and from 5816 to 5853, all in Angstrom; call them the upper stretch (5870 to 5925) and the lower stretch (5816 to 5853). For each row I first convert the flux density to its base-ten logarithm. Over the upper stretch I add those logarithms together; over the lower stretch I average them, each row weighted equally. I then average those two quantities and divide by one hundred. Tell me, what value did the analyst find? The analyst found 0.23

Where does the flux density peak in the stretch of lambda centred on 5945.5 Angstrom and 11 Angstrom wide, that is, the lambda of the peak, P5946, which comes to 5940.28 Angstrom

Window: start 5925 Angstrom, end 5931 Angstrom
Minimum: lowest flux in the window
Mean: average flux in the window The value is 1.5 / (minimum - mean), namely -18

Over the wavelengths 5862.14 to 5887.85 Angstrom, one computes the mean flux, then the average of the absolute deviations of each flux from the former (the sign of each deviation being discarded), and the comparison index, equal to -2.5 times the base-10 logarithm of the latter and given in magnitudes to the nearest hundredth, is 1.03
